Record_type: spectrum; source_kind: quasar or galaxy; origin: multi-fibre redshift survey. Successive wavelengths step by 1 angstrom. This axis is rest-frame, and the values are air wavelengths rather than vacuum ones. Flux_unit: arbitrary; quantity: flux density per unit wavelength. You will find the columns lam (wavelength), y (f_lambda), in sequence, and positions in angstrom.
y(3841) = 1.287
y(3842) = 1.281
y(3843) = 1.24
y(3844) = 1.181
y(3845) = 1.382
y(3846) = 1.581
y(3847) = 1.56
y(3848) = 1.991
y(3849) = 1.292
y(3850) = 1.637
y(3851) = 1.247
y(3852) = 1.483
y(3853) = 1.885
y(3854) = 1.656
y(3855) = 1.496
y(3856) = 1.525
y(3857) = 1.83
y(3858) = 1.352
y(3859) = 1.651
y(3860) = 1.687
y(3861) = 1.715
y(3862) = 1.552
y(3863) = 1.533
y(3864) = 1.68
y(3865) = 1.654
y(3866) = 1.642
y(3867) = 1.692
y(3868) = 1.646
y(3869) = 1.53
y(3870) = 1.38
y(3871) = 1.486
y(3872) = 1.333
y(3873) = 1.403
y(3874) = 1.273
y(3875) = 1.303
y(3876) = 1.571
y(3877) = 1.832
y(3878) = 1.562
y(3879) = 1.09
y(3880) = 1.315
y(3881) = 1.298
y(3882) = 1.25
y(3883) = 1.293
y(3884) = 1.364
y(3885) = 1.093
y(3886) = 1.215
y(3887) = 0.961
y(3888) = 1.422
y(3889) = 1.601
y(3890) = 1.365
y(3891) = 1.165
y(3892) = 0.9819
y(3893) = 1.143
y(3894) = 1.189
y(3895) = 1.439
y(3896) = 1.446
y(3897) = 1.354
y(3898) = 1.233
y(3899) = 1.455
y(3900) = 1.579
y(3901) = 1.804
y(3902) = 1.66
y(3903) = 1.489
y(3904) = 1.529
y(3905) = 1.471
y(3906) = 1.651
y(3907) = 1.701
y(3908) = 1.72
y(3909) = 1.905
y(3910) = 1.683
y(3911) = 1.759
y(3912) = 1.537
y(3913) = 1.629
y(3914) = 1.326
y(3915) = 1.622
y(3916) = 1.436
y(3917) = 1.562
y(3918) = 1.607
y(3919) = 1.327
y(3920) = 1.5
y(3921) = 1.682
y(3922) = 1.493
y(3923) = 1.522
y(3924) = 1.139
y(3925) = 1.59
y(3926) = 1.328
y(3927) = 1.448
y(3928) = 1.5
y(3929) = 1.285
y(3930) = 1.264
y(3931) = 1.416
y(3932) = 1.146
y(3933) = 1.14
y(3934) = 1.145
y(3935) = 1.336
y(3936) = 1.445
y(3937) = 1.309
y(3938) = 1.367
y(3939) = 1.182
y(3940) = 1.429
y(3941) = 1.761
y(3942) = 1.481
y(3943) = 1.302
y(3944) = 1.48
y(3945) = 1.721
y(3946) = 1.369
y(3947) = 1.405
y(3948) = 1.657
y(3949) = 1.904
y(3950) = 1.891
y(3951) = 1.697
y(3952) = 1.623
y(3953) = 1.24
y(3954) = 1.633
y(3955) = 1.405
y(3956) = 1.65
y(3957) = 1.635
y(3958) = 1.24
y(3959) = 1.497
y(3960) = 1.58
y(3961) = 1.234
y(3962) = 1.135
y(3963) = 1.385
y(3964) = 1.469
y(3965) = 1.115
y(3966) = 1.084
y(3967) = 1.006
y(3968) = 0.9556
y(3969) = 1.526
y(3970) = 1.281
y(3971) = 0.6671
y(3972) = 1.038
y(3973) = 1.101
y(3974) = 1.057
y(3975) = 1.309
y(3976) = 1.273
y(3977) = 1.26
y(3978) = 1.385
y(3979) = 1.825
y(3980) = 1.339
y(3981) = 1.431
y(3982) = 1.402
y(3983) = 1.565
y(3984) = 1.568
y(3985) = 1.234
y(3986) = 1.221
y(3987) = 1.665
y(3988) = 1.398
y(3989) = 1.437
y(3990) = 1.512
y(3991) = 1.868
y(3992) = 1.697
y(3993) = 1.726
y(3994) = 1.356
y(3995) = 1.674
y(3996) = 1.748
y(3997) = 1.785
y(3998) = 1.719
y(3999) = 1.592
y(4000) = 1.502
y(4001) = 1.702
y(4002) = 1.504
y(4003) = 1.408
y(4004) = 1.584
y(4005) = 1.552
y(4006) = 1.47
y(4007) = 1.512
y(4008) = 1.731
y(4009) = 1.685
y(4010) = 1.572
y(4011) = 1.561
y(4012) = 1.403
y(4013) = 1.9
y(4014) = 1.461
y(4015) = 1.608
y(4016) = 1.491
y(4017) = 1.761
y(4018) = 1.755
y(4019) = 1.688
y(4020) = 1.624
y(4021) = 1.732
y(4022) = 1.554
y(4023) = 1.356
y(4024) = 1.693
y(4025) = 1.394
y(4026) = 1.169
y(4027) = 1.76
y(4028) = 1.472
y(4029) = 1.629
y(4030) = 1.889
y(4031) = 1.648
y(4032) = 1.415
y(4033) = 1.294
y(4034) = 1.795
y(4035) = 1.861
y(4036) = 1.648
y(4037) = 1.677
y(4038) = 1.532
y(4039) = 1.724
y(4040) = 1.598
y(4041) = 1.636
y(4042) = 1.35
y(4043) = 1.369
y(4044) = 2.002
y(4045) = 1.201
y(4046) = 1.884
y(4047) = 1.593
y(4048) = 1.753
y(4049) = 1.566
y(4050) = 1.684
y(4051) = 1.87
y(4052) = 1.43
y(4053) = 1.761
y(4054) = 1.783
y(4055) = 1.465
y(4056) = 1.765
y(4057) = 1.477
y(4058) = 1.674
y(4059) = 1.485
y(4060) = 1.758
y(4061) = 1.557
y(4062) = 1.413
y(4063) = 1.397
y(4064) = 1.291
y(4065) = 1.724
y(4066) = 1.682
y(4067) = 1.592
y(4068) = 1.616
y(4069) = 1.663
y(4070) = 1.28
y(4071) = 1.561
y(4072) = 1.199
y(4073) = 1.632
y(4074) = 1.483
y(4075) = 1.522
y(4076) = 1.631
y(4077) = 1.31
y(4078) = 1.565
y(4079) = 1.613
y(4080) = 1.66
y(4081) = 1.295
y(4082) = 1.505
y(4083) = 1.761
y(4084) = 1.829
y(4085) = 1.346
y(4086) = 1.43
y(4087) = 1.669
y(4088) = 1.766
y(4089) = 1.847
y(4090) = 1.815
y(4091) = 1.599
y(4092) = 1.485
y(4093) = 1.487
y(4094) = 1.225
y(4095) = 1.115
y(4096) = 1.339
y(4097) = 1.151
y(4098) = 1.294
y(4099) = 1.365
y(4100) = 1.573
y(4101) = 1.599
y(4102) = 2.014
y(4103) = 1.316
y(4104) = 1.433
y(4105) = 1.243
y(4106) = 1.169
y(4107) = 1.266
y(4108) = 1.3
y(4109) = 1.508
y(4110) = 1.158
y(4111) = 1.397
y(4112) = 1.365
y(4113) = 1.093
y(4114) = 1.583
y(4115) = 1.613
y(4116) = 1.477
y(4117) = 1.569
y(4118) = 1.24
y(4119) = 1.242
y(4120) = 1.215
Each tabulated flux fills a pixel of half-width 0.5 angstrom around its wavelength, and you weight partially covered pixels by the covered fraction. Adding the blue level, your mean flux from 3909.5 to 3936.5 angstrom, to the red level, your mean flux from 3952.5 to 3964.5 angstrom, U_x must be 2.86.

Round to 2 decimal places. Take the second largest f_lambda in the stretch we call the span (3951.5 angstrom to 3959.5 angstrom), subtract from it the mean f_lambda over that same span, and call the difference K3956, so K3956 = 0.14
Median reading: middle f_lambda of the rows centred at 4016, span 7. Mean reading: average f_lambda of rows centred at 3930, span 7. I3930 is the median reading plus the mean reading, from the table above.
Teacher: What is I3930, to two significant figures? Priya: 3.0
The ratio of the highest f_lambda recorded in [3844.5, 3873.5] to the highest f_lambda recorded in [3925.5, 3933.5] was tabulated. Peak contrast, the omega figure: 1.33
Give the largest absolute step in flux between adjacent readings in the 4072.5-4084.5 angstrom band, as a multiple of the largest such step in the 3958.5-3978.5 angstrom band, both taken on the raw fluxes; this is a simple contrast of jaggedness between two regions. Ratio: 0.59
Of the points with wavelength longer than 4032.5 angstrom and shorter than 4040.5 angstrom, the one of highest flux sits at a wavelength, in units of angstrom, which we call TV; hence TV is 4035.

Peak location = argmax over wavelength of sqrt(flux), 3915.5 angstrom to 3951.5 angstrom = 3949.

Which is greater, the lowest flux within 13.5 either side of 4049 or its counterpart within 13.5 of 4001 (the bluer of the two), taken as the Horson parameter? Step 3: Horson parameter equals 1.36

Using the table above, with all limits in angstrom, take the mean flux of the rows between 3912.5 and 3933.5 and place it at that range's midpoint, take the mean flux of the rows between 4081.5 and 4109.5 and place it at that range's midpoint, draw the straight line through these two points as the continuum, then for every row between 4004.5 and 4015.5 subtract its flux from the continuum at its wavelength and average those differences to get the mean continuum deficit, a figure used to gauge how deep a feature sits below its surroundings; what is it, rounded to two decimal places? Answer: -0.13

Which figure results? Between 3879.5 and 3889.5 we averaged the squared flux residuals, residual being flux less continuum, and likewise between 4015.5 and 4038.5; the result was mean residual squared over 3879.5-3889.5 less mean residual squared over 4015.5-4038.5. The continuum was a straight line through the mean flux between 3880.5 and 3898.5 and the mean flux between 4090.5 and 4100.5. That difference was -0.08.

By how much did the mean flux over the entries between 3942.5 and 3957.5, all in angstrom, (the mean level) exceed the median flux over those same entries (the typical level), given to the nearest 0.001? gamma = -0.059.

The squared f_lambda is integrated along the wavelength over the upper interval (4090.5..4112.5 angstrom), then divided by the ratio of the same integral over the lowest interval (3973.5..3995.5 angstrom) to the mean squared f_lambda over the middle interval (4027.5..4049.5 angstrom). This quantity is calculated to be 2.4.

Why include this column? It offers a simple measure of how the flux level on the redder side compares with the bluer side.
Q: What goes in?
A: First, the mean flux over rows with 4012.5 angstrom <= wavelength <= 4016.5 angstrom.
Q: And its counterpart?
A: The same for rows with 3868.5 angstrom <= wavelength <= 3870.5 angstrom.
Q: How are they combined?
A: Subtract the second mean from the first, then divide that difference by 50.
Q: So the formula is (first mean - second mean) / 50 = 0.0032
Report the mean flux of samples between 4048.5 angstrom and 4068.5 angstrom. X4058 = 1.60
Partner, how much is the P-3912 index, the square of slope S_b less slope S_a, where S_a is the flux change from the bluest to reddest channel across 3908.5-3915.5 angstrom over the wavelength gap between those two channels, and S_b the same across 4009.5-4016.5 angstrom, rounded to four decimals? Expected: 0.0011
